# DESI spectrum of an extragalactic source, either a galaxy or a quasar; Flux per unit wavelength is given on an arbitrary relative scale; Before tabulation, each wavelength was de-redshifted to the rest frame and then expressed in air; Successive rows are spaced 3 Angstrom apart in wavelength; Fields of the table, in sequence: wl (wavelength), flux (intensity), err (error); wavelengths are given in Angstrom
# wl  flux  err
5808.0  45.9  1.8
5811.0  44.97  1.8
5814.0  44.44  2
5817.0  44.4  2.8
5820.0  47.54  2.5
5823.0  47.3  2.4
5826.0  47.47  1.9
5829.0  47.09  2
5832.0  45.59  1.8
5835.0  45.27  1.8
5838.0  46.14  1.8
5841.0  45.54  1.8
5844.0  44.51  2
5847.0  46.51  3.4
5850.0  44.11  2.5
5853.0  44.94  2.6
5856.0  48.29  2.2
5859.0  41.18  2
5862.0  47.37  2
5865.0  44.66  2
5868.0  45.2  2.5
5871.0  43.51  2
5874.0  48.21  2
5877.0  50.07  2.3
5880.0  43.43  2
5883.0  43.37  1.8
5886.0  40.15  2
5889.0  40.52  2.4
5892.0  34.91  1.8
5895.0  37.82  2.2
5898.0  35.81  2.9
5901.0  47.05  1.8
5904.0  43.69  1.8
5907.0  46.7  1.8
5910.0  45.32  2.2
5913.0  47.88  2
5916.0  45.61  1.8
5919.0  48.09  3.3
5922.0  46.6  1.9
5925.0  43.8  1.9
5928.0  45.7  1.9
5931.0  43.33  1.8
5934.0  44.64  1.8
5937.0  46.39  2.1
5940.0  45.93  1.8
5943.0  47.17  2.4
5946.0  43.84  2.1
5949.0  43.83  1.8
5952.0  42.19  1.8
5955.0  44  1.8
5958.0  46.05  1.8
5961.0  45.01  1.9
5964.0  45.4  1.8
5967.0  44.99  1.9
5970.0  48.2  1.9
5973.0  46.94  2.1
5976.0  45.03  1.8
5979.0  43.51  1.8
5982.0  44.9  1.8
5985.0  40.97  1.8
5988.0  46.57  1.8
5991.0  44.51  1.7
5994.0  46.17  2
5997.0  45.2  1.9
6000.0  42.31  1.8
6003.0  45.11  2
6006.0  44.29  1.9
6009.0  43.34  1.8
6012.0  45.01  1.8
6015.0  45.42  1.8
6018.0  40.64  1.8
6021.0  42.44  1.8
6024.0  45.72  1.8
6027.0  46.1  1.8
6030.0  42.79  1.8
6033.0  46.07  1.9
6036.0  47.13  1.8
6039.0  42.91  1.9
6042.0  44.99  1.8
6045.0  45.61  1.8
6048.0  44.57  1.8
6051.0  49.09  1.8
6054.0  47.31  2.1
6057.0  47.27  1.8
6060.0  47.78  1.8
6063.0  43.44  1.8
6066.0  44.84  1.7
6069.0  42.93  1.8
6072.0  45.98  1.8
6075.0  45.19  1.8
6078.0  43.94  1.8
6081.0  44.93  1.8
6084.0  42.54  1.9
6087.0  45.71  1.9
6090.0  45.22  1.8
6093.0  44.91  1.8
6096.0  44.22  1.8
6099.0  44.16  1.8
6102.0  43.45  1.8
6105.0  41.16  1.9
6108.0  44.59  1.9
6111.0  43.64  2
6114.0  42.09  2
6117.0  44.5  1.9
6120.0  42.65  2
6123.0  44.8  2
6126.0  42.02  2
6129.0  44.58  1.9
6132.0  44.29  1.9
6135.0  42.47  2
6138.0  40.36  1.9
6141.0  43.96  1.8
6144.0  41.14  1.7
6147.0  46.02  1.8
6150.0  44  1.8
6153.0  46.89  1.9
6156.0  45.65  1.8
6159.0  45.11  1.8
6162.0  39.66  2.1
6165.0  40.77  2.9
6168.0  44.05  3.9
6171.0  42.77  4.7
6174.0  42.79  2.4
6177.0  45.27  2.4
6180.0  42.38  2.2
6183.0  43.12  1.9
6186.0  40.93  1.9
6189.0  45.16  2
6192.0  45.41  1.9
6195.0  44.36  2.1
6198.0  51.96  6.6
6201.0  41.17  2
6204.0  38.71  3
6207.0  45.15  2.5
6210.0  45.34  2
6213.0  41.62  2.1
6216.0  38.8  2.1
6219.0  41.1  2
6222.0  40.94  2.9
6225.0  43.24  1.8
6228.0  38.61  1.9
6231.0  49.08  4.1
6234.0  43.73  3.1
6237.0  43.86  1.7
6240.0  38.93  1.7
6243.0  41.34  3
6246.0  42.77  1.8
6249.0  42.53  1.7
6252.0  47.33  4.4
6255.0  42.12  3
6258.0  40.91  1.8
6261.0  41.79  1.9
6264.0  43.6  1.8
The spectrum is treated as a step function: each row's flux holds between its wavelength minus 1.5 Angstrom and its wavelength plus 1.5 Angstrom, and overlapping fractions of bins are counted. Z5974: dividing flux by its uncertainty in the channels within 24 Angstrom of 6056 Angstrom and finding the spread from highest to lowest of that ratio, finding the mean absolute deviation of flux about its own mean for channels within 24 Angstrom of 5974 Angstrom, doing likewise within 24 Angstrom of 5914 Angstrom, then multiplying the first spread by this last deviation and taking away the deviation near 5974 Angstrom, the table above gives 13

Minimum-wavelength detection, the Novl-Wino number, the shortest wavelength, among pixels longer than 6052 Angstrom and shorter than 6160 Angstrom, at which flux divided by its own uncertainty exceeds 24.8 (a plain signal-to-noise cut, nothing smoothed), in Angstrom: 6057.0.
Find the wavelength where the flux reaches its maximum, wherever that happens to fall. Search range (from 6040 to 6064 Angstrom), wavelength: 6051.0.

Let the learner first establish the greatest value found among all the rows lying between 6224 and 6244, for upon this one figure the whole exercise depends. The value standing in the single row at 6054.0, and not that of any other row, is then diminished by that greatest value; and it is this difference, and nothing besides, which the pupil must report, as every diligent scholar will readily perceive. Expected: -1.8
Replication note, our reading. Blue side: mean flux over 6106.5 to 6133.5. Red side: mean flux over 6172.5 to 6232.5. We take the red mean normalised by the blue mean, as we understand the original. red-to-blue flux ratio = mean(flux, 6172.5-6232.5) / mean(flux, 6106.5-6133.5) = 0.99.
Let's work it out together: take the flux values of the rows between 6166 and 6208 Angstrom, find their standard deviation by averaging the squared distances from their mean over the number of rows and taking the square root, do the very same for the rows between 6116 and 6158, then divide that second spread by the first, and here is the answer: 0.6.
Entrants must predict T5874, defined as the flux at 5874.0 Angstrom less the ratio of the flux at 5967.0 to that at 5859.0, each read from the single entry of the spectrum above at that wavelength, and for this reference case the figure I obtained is 47.1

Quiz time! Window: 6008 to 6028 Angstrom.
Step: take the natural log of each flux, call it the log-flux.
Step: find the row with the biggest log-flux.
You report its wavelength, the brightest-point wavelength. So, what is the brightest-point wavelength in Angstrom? 6027.0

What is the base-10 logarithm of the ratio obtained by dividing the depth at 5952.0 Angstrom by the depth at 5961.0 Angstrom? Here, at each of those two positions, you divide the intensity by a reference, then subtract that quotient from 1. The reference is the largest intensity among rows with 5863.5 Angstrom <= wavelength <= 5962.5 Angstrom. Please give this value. 0.2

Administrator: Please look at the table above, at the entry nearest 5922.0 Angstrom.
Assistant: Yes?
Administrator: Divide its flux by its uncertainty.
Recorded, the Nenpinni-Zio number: 24.5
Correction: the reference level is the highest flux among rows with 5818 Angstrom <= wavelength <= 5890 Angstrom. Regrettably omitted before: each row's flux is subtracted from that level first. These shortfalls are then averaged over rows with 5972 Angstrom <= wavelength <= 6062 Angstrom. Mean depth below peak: 5.1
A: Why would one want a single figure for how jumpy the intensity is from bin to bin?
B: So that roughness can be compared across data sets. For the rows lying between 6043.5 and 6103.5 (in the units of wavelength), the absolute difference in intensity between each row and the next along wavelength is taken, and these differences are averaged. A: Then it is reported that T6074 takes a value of 1.5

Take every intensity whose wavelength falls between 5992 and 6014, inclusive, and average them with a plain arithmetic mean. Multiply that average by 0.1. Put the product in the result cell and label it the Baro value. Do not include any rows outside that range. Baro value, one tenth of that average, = 4.45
